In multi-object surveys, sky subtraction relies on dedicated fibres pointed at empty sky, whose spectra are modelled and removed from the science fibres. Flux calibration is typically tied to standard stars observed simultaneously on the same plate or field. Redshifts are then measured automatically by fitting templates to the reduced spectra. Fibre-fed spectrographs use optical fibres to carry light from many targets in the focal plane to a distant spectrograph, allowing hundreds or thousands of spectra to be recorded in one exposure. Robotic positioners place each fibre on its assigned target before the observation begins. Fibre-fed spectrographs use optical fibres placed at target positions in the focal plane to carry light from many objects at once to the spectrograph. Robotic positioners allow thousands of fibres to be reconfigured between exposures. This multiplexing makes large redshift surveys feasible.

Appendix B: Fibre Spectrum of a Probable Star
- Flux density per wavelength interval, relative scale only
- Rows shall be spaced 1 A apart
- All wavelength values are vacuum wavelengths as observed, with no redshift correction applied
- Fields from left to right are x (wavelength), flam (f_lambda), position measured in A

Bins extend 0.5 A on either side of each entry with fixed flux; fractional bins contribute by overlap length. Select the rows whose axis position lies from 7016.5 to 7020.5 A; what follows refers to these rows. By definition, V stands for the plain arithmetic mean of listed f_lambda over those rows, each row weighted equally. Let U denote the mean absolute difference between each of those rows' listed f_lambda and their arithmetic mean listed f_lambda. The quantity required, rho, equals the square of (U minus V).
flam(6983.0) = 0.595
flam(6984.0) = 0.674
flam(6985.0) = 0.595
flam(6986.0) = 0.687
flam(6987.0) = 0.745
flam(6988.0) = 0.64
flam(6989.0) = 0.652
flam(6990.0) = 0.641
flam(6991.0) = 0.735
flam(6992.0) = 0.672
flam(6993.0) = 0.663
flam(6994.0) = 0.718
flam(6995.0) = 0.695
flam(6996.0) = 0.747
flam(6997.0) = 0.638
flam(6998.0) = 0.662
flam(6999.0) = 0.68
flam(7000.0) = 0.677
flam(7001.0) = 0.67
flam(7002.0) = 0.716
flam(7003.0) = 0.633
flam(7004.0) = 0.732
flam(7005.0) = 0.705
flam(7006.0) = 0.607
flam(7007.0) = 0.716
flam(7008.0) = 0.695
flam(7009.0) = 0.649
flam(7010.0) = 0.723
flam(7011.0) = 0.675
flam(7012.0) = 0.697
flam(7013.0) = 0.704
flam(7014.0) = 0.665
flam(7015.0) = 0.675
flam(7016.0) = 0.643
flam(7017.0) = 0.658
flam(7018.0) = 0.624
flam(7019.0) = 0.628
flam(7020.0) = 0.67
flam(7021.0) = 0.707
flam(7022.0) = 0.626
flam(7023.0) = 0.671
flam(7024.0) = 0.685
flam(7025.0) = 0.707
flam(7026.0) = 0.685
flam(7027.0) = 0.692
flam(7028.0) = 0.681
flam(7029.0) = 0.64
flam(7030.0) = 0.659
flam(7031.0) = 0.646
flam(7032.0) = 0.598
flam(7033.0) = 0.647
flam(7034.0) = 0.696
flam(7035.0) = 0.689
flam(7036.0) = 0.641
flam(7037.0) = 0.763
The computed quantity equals 0.392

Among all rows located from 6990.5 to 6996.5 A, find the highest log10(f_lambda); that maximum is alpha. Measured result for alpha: -0.127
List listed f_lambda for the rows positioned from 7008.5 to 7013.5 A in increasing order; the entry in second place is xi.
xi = 0.675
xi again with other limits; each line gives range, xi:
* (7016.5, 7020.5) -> 0.628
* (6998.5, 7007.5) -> 0.633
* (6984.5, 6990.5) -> 0.64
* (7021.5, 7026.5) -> 0.671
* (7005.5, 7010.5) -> 0.649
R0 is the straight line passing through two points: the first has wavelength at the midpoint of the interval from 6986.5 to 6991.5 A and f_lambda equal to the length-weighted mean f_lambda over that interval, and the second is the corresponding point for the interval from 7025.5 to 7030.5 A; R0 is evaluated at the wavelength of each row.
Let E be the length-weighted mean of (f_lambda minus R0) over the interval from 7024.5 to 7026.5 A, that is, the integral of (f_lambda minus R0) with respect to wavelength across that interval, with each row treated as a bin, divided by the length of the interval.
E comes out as 0.024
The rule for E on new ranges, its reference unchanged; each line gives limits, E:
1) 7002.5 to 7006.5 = -0.009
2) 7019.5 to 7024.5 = -0.001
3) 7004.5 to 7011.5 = 0.004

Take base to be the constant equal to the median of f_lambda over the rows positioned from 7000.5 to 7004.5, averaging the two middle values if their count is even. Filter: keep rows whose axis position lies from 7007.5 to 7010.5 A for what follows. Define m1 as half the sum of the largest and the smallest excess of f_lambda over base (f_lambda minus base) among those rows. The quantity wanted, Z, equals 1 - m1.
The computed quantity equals 1.01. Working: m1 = -0.01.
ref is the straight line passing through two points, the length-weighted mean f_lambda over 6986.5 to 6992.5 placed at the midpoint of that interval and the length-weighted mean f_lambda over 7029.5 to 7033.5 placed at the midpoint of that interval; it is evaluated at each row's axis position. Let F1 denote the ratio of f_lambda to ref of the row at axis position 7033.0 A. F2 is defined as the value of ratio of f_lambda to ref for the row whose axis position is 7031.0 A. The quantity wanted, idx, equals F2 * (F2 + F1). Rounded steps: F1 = 1.02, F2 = 1.01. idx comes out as 2.06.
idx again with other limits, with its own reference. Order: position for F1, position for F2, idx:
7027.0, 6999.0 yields 2.12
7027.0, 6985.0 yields 1.69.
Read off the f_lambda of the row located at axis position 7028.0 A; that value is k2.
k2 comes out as 0.681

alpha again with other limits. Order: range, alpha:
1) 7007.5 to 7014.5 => -0.141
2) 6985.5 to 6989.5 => -0.128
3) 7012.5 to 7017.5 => -0.152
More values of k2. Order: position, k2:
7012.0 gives 0.697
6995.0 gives 0.695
